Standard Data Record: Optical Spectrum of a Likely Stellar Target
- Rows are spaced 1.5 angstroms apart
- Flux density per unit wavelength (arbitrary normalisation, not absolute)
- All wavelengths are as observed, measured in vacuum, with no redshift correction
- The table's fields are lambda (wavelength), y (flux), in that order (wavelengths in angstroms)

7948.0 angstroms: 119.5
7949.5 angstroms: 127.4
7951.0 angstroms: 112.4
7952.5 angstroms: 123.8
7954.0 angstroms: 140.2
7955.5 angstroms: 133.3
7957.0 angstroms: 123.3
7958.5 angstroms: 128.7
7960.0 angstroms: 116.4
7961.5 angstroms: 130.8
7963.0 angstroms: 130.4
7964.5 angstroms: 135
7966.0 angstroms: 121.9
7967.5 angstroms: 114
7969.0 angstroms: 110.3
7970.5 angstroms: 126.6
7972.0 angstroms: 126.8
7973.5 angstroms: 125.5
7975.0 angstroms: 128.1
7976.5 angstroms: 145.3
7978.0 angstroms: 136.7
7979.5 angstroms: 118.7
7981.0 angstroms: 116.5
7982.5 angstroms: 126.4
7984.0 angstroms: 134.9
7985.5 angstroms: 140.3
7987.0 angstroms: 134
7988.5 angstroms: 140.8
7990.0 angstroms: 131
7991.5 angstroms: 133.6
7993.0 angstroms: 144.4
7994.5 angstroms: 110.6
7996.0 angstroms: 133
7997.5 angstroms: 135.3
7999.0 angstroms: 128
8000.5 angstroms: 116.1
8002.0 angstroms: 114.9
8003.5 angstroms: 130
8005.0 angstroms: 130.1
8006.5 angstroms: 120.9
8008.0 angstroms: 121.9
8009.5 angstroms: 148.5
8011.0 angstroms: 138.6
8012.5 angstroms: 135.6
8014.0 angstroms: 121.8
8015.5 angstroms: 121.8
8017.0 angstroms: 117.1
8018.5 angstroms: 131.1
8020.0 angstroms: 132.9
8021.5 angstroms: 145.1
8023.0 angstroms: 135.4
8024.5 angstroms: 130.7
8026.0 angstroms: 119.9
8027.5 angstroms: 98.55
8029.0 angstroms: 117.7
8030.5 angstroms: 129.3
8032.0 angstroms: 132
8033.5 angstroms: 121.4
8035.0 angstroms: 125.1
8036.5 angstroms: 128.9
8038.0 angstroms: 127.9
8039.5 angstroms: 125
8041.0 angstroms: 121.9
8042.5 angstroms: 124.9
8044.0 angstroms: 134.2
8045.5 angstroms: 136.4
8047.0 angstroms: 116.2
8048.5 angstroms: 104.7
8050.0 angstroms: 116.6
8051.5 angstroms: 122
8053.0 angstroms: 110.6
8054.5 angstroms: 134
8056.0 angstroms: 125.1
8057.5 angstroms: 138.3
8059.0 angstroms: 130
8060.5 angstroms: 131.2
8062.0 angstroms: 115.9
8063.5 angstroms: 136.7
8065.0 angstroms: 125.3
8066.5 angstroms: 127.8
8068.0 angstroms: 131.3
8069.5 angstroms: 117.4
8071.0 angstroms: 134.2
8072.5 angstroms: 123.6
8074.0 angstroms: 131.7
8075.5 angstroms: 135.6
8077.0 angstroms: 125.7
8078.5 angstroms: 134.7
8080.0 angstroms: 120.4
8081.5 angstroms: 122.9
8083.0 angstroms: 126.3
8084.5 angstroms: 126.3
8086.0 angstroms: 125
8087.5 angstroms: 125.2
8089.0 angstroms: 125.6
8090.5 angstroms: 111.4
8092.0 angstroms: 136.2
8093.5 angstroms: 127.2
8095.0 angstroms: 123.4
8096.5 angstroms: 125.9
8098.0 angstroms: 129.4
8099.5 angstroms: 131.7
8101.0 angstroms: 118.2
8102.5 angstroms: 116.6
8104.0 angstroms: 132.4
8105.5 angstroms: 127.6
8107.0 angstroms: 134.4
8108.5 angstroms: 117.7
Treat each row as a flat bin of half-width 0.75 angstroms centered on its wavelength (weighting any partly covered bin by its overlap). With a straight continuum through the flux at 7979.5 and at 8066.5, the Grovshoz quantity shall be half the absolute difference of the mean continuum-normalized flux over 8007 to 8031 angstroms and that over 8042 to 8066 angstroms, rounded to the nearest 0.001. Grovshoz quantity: 0.026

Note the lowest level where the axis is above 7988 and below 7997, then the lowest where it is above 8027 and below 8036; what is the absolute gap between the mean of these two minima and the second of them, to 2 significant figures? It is 6.0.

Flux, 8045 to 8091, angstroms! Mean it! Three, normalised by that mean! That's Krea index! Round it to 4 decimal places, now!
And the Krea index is 0.0239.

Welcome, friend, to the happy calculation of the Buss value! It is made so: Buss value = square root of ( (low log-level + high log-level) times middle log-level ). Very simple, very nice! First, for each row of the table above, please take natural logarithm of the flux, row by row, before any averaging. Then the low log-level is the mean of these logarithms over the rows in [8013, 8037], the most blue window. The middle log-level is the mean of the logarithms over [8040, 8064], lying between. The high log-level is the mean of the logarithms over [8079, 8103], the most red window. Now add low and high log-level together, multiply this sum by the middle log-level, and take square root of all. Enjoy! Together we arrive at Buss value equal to 6.82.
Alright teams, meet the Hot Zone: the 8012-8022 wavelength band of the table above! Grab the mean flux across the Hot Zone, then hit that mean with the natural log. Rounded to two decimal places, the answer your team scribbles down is 4.86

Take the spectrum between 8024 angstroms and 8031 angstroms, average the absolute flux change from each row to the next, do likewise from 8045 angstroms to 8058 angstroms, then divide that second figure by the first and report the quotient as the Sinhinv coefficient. 0.84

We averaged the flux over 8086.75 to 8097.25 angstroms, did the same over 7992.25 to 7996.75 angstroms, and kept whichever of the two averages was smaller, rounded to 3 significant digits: 125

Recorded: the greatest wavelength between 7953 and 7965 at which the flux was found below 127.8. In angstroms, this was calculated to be 7960.0 angstroms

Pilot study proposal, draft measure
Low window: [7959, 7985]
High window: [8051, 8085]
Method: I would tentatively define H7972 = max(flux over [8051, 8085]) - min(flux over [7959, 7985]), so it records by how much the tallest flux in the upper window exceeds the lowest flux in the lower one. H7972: 28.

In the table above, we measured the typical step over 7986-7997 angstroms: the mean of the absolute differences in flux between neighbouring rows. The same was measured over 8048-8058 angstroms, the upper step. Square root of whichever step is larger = 3.79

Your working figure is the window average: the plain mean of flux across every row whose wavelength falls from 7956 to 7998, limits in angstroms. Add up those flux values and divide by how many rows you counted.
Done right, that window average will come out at 129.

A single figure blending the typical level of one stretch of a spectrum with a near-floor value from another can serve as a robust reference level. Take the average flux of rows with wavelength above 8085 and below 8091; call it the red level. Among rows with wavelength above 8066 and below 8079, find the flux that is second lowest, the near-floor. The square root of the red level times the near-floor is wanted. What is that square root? 123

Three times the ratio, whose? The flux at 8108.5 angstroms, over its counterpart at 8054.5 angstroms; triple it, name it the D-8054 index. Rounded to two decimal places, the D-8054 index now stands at 2.64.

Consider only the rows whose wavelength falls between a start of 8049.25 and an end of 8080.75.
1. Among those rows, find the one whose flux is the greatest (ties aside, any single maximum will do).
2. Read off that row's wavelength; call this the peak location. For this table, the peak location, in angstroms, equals 8057.5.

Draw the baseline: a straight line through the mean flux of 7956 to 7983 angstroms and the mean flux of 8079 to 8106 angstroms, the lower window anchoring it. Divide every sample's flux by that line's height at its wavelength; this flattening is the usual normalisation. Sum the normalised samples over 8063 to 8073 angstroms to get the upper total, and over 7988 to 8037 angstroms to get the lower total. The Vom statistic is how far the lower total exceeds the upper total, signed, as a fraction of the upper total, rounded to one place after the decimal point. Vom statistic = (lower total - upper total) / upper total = 3.7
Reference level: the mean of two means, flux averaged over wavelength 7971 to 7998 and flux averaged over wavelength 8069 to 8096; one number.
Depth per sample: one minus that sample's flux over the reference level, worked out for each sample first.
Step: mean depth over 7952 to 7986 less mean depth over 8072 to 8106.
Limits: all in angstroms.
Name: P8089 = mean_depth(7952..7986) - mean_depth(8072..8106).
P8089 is -0.010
